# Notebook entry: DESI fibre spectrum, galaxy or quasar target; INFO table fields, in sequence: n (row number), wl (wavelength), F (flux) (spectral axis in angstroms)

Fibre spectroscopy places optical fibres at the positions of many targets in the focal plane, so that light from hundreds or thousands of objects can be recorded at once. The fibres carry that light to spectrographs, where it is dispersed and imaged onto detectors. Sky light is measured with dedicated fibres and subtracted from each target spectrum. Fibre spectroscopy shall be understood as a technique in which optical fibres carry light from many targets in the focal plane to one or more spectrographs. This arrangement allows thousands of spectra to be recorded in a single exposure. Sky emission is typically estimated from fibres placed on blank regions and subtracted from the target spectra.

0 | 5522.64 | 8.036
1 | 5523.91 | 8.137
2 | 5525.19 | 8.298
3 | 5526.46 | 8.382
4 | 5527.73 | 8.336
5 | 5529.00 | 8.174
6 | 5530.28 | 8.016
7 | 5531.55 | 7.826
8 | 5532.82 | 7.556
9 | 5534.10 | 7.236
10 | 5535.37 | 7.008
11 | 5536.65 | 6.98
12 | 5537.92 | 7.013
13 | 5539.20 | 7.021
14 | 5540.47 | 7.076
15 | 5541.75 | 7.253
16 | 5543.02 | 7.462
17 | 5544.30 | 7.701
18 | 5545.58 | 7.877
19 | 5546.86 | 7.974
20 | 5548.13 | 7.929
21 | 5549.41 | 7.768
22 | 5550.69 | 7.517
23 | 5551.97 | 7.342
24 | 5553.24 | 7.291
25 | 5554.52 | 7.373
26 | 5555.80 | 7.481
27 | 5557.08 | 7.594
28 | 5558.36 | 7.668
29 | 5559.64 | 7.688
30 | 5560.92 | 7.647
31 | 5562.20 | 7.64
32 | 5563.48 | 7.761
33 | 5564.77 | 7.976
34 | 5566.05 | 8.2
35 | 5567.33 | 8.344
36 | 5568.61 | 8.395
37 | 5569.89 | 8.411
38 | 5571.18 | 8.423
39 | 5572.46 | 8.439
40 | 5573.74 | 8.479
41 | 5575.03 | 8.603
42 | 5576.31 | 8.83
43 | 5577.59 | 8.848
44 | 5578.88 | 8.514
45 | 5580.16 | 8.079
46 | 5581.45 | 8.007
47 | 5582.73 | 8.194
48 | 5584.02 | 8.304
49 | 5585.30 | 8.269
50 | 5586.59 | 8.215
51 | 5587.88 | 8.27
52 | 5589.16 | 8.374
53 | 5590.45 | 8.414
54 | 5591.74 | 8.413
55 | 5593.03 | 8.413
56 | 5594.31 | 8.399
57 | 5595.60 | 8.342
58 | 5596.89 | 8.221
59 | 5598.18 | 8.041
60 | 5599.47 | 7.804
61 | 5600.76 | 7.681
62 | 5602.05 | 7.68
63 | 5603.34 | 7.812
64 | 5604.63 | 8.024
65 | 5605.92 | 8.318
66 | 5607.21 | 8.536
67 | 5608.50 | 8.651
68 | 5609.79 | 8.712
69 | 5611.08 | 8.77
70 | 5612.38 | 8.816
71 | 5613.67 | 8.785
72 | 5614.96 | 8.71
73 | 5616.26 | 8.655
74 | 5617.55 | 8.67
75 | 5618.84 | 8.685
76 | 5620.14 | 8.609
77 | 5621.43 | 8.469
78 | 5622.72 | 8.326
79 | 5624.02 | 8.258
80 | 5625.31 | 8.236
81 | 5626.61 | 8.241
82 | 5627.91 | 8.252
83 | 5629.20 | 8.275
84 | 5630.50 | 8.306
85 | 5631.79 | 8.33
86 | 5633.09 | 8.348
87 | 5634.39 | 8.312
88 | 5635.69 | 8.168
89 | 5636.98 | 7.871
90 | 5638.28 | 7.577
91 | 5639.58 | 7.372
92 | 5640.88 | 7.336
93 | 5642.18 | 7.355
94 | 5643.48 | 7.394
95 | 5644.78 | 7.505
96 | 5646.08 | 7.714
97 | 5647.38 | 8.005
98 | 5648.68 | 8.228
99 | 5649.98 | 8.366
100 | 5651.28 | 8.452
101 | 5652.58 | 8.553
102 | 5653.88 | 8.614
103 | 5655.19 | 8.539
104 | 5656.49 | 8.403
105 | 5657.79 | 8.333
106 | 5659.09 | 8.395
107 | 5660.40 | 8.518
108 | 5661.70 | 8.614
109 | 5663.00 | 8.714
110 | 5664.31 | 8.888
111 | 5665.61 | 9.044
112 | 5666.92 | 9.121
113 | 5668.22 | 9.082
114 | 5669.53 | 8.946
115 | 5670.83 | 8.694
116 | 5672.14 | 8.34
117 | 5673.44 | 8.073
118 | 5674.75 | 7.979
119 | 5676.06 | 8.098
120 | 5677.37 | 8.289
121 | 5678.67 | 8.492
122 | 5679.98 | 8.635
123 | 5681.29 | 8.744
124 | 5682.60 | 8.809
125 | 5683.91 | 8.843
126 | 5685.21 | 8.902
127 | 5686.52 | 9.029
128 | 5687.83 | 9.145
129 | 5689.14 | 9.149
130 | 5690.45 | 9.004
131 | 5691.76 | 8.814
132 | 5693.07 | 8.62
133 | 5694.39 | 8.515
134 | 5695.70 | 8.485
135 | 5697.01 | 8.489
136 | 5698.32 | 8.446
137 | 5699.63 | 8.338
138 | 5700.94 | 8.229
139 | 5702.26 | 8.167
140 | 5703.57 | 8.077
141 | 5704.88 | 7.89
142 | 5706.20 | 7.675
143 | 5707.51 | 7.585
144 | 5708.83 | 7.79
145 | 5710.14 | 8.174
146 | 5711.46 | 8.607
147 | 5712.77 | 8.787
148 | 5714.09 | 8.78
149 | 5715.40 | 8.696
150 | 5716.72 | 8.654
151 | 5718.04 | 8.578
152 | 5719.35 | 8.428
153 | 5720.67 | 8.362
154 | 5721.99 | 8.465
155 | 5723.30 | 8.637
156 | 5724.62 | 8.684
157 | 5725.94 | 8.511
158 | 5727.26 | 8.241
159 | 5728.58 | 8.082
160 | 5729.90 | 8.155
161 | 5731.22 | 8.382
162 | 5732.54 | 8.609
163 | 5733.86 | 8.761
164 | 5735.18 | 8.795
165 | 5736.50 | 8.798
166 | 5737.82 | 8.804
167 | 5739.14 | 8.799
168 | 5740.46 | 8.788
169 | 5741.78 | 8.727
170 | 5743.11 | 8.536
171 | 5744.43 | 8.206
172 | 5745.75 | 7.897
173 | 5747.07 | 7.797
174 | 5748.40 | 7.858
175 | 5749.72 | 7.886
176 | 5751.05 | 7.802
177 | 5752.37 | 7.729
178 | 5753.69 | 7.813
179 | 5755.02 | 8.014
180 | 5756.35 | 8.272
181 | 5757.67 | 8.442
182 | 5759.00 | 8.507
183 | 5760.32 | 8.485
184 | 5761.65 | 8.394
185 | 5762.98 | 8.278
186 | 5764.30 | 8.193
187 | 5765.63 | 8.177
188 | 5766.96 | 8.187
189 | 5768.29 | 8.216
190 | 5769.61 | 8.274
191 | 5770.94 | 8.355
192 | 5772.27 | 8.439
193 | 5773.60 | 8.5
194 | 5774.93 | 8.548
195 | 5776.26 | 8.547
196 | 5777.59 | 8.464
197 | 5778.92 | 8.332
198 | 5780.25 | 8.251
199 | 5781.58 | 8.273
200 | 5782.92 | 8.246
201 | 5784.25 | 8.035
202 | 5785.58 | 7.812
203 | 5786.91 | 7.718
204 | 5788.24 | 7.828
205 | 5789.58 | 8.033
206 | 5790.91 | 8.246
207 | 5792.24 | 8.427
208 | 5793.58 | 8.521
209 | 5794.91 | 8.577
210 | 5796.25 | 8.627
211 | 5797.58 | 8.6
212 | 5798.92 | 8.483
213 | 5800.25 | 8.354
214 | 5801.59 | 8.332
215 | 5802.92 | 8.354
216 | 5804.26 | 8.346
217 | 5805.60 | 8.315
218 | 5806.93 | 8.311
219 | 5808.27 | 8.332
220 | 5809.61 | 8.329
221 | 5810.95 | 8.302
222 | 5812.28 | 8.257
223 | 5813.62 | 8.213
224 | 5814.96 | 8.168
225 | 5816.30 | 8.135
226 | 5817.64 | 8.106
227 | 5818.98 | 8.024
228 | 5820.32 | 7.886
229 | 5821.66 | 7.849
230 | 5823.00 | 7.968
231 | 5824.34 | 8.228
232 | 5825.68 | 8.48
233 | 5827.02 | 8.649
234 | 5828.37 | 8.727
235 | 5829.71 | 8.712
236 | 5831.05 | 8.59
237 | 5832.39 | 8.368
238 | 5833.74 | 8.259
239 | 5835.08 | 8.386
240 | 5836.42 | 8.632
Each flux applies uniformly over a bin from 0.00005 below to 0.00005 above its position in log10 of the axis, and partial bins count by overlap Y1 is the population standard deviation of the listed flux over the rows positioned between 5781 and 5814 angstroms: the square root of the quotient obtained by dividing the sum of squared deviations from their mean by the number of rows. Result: 0.23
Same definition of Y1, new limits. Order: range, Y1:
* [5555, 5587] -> 0.38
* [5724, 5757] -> 0.39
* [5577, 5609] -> 0.28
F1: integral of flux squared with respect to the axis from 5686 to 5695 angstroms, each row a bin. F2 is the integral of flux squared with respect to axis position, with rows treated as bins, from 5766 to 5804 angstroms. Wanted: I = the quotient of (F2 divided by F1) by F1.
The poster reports 0.0052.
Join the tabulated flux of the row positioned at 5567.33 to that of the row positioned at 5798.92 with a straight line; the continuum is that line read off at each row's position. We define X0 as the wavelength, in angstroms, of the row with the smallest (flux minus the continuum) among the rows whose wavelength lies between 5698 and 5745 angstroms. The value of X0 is 5707.51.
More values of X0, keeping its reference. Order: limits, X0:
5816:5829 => 5821.66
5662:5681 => 5674.75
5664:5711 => 5707.51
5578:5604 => 5602.05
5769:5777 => 5769.61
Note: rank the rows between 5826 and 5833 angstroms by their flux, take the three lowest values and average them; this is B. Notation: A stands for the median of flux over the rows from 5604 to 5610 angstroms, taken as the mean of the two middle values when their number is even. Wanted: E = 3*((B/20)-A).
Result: -24.3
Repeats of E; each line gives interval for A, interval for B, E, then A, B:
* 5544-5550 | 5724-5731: -22.4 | 7.88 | 8.16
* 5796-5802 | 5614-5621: -24.2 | 8.48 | 8.64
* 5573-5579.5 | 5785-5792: -24.6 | 8.60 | 7.79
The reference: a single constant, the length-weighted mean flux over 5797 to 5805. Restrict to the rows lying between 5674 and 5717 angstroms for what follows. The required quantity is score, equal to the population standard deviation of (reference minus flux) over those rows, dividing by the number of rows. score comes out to 0.41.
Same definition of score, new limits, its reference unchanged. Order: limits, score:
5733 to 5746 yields 0.30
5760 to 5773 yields 0.11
